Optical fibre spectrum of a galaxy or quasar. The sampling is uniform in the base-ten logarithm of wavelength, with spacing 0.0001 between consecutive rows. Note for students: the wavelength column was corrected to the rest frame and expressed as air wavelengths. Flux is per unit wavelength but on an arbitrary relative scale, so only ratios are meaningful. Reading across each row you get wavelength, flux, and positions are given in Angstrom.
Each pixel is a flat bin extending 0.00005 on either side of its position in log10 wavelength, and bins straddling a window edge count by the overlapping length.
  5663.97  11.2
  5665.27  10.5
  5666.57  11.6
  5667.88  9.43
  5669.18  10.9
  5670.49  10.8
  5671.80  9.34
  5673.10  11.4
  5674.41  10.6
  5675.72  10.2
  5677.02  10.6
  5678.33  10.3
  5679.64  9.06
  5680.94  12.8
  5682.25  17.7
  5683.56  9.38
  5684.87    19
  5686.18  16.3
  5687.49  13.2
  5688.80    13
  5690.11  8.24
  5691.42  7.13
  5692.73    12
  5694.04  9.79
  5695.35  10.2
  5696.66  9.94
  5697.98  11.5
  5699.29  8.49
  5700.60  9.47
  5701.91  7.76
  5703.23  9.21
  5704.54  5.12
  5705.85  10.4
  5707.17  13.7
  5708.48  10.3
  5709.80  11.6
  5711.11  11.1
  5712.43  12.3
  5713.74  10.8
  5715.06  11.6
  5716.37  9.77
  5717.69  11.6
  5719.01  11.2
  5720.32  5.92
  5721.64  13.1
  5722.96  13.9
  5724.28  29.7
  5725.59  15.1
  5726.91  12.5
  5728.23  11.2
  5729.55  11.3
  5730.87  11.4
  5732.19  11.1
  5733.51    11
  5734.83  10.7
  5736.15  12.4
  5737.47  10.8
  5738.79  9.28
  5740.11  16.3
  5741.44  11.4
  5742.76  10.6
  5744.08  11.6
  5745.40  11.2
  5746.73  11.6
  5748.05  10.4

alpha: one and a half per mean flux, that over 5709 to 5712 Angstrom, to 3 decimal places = 0.132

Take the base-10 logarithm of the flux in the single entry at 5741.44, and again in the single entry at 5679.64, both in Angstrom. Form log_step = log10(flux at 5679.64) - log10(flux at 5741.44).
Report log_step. -0.10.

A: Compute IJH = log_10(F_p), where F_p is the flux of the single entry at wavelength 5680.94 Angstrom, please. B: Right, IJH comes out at 1.11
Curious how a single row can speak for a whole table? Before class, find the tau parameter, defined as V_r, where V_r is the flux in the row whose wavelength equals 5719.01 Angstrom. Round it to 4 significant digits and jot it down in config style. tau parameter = 11.20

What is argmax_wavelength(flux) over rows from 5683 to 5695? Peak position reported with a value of 5684.87 Angstrom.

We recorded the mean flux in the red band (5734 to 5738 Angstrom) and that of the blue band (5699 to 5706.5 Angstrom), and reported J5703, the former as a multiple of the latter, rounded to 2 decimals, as 1.34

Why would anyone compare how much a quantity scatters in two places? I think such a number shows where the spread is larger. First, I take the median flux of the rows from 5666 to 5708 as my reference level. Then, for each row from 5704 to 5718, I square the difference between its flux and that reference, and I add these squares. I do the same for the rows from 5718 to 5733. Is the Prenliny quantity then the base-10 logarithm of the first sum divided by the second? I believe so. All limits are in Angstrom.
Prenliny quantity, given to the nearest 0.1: -1.0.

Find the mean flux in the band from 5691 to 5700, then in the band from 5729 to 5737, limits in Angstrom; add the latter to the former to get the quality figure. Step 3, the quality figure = 21.2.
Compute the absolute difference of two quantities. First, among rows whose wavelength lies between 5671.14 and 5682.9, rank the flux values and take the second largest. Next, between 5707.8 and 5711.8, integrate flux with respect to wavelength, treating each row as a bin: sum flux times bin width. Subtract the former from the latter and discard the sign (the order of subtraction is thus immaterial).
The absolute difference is 31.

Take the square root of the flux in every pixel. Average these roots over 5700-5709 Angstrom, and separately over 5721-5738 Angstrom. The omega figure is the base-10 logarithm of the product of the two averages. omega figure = 1.04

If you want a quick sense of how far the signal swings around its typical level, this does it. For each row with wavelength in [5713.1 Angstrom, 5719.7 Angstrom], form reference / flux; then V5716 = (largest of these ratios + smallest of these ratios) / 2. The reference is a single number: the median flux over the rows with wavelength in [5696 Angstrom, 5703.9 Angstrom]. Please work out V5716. 0.88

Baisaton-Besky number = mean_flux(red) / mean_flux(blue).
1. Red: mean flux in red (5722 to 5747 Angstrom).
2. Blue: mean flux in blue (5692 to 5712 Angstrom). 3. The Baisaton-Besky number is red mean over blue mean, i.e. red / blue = 1.27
